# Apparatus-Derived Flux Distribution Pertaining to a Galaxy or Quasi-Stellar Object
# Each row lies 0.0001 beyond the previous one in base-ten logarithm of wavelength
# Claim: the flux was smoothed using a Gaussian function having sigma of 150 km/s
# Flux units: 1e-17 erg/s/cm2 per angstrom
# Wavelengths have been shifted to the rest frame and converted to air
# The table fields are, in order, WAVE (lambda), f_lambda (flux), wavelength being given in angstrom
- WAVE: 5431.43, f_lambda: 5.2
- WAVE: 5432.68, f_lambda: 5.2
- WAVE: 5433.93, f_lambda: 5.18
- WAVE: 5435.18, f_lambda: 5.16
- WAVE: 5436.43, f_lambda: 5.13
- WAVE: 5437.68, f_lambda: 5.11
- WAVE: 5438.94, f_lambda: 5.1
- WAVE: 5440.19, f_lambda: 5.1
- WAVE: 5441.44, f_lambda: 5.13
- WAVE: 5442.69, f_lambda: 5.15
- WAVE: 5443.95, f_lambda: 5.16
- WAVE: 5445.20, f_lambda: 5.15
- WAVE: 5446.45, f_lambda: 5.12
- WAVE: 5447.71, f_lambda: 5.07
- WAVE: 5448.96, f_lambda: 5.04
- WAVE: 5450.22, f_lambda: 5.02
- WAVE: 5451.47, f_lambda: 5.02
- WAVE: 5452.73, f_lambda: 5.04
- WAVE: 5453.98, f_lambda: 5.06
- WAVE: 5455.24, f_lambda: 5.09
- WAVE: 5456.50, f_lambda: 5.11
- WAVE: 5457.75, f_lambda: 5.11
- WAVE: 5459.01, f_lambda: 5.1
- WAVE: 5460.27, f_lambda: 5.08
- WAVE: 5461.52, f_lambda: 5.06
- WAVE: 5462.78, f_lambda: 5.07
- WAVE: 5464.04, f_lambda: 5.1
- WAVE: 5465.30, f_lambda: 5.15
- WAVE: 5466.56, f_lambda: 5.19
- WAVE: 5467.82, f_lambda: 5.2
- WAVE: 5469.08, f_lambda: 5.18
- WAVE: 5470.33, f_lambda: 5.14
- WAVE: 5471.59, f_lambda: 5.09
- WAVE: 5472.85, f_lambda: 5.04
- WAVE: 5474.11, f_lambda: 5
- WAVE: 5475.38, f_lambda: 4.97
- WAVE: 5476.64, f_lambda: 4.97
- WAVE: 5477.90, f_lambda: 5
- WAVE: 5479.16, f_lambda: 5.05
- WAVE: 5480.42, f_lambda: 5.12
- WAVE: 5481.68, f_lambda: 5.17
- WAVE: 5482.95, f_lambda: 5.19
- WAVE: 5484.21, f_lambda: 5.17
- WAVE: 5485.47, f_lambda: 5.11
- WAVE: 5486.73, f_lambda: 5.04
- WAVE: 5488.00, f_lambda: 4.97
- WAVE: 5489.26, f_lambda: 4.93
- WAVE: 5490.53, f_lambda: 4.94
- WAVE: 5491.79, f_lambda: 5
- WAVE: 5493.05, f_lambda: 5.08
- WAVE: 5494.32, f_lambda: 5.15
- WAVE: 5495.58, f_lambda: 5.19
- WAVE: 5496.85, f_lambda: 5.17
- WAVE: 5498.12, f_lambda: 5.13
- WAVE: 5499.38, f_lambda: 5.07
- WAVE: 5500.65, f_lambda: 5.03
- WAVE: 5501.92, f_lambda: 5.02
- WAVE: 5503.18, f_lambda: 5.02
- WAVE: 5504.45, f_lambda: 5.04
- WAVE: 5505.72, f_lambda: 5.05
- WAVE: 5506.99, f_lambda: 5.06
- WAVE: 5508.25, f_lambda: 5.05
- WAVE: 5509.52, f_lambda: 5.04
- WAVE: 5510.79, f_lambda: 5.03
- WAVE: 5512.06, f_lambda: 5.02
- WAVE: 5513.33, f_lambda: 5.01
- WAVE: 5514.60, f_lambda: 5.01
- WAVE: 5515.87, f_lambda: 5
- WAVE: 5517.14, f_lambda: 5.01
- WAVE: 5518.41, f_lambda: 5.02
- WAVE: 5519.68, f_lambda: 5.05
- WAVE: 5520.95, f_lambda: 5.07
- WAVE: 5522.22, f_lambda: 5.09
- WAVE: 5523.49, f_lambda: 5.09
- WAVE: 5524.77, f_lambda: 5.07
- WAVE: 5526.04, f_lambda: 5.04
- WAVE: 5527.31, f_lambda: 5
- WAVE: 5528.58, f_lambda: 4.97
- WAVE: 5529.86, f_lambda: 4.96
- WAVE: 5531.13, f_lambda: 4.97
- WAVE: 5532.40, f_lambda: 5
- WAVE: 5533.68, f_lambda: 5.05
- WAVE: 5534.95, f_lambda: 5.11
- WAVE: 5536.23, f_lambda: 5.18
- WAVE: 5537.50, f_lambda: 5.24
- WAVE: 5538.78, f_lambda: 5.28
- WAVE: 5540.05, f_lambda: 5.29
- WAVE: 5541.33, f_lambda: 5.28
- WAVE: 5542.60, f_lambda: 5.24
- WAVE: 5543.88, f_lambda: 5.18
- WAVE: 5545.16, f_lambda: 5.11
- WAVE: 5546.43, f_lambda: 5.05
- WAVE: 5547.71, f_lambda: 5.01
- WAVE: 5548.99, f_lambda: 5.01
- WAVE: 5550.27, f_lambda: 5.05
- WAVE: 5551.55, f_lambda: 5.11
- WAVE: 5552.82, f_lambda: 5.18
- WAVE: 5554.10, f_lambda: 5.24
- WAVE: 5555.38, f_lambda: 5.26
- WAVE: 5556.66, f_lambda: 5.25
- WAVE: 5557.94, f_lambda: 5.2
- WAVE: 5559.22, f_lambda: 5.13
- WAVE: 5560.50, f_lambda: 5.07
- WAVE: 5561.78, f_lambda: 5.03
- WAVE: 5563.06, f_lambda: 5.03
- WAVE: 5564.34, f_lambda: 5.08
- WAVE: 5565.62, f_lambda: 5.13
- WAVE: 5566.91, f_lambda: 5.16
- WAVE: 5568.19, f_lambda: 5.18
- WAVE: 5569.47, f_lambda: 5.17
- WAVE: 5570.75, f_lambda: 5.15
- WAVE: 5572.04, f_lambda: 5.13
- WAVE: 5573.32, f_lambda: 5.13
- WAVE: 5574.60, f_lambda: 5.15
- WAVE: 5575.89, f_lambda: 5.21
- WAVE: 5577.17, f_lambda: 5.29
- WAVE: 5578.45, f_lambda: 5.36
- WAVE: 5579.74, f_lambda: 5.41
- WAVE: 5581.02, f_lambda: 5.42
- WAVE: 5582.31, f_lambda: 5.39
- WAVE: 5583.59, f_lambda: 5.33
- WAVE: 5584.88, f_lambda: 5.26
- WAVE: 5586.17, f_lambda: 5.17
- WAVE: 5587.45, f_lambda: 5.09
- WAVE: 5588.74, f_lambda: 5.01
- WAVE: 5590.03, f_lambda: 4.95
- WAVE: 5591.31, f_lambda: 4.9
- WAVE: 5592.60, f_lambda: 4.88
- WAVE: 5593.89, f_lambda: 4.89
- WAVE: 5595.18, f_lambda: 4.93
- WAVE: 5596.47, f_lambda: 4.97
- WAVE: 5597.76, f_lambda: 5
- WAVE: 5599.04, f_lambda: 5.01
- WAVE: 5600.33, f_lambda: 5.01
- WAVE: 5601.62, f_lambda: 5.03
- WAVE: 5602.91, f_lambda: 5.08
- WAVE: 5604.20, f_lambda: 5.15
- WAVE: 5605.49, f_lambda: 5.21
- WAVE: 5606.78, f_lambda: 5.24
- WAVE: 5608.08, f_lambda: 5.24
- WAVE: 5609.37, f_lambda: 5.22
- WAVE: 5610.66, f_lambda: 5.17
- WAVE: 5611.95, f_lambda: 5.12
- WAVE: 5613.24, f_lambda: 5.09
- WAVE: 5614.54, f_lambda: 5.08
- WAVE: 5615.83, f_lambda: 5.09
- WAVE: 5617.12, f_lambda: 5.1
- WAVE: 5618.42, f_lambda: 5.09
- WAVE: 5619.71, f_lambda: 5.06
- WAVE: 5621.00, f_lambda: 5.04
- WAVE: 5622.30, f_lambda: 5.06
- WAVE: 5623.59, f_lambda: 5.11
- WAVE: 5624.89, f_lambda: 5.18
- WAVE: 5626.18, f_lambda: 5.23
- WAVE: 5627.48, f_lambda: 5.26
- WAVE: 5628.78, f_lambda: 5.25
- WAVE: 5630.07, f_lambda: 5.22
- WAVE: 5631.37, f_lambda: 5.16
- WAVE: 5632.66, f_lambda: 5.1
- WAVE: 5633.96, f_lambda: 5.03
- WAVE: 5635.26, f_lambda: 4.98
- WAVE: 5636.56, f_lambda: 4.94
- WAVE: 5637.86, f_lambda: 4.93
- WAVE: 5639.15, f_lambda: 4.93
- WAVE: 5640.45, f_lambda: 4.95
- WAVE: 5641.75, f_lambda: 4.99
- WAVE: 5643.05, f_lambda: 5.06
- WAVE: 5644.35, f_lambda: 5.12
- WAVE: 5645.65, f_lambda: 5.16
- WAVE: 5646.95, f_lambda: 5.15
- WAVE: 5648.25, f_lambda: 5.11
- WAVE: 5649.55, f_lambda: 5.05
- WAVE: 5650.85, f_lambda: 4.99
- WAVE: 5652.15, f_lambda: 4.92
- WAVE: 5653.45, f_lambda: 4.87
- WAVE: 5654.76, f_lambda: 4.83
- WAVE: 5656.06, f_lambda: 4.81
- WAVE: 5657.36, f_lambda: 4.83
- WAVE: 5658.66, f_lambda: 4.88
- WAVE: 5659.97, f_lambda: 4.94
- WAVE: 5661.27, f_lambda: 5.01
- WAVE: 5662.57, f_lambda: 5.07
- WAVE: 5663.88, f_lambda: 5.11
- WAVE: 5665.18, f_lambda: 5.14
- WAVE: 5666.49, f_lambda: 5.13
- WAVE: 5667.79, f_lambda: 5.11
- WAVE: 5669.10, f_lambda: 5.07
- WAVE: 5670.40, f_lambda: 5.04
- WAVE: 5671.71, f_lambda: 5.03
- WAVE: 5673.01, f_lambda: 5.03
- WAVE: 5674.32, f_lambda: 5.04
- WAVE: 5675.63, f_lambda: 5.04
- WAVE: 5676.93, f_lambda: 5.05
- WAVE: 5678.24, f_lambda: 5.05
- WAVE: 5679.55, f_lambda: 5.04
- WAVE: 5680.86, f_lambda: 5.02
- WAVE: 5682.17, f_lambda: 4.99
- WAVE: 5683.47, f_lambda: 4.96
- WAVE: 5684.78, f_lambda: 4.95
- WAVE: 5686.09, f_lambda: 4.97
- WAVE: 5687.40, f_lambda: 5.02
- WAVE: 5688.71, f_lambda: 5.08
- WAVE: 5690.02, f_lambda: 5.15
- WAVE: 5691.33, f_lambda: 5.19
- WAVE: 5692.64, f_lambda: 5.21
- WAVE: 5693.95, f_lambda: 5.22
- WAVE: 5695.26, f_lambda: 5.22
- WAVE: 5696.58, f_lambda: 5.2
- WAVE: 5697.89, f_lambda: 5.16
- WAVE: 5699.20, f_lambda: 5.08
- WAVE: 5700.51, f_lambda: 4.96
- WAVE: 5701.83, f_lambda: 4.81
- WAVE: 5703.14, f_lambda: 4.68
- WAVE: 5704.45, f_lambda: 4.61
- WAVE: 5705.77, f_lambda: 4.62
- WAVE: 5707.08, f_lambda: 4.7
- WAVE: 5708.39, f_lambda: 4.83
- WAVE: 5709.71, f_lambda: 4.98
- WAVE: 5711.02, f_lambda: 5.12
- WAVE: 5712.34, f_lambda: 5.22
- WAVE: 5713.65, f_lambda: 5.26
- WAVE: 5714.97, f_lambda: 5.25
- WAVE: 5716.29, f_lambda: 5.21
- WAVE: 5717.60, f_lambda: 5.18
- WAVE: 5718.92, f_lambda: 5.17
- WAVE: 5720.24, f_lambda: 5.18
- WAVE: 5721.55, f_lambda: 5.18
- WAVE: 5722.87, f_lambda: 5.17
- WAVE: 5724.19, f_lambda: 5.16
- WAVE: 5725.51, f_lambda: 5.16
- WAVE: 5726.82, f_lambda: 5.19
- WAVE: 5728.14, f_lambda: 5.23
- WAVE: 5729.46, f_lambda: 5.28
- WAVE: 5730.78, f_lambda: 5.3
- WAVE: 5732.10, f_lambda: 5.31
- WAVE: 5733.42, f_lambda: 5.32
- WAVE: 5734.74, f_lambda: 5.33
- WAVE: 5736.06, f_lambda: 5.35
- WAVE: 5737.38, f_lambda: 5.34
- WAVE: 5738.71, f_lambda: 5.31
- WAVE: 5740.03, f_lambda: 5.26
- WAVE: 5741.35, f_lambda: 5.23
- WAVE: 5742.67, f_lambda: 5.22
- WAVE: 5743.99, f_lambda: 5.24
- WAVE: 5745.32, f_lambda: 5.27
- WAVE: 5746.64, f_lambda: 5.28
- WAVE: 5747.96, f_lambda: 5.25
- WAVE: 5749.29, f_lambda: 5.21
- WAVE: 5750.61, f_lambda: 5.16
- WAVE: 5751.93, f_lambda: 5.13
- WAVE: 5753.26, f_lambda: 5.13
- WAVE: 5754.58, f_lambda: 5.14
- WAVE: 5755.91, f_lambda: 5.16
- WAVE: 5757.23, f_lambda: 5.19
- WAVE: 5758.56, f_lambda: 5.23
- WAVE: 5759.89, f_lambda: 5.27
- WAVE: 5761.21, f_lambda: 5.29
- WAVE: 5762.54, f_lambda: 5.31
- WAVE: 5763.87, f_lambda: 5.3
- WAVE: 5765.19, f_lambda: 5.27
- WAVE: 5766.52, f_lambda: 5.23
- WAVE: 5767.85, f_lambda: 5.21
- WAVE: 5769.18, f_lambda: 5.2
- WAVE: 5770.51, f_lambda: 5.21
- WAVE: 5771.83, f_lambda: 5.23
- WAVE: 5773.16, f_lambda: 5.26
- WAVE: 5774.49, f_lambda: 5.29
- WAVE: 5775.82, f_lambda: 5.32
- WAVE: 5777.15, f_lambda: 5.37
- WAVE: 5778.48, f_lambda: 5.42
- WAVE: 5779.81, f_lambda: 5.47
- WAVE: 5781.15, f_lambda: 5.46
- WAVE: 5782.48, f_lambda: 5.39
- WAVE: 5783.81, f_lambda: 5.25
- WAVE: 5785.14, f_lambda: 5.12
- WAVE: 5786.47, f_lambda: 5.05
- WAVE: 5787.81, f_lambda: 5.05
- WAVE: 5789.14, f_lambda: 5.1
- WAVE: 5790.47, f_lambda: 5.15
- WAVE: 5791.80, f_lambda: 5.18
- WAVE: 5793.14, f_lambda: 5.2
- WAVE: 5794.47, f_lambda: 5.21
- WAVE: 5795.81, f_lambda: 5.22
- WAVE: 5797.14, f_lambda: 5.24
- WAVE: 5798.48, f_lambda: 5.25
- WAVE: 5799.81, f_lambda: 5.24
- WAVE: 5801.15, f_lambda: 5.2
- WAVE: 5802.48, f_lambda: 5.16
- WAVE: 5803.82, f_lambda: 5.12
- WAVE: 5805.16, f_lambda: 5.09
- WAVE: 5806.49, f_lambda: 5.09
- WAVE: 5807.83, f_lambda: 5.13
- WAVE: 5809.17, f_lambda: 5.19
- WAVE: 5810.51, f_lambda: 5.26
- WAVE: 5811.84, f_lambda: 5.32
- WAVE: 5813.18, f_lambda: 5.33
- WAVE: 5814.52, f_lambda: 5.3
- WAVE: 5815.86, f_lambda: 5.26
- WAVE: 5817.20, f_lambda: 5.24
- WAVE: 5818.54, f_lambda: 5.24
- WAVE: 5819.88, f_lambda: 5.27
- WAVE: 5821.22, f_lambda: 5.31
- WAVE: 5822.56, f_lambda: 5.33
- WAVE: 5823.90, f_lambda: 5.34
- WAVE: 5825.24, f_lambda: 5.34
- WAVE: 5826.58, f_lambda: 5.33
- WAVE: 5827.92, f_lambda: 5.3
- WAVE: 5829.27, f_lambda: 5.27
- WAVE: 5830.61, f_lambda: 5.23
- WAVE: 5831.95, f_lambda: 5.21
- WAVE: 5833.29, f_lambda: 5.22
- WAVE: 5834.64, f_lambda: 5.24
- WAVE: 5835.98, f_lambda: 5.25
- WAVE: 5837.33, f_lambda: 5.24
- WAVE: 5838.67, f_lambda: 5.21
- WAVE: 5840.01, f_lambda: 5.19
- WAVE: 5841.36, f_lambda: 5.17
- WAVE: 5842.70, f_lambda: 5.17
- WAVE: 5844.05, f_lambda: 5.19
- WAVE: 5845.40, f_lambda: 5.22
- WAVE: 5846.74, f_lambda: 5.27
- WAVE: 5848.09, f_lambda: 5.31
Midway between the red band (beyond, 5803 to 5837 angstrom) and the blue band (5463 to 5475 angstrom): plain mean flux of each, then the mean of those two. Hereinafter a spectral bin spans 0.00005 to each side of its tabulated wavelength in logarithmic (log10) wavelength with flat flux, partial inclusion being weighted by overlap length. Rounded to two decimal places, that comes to 5.18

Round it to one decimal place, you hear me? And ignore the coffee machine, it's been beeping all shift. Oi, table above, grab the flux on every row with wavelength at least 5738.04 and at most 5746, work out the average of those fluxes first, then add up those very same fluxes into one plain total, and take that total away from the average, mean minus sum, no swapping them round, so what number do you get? -26.3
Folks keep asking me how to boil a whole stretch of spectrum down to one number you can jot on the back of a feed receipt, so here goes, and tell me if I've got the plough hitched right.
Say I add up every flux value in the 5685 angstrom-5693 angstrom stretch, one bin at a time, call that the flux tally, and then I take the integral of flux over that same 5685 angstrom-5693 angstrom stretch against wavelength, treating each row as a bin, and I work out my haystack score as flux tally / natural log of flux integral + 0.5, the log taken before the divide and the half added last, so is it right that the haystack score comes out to 8.8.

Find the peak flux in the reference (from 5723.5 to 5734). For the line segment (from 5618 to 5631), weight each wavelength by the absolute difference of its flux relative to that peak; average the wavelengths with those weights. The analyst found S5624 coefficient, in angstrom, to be 5622.6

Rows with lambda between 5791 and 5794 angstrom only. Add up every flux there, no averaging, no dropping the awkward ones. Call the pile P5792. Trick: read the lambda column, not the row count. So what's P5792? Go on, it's 10.4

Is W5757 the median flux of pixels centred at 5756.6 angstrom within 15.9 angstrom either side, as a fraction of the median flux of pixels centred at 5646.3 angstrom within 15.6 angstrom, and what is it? 1.05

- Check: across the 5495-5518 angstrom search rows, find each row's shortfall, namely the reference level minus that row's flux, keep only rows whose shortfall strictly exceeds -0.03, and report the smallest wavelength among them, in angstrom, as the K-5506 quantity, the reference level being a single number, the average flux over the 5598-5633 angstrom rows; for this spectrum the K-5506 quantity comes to 5498.12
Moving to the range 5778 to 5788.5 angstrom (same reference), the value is 5785.14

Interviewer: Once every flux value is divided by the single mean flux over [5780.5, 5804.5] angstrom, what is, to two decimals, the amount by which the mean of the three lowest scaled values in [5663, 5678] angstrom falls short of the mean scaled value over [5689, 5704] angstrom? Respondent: 0.01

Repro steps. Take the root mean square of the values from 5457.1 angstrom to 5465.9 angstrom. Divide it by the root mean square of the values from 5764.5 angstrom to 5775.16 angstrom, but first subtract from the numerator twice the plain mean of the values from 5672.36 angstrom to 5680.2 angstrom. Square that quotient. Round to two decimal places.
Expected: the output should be 0.91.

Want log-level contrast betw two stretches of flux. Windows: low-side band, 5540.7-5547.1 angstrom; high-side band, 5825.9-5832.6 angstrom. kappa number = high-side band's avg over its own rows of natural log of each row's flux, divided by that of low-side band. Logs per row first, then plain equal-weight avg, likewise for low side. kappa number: 1.01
